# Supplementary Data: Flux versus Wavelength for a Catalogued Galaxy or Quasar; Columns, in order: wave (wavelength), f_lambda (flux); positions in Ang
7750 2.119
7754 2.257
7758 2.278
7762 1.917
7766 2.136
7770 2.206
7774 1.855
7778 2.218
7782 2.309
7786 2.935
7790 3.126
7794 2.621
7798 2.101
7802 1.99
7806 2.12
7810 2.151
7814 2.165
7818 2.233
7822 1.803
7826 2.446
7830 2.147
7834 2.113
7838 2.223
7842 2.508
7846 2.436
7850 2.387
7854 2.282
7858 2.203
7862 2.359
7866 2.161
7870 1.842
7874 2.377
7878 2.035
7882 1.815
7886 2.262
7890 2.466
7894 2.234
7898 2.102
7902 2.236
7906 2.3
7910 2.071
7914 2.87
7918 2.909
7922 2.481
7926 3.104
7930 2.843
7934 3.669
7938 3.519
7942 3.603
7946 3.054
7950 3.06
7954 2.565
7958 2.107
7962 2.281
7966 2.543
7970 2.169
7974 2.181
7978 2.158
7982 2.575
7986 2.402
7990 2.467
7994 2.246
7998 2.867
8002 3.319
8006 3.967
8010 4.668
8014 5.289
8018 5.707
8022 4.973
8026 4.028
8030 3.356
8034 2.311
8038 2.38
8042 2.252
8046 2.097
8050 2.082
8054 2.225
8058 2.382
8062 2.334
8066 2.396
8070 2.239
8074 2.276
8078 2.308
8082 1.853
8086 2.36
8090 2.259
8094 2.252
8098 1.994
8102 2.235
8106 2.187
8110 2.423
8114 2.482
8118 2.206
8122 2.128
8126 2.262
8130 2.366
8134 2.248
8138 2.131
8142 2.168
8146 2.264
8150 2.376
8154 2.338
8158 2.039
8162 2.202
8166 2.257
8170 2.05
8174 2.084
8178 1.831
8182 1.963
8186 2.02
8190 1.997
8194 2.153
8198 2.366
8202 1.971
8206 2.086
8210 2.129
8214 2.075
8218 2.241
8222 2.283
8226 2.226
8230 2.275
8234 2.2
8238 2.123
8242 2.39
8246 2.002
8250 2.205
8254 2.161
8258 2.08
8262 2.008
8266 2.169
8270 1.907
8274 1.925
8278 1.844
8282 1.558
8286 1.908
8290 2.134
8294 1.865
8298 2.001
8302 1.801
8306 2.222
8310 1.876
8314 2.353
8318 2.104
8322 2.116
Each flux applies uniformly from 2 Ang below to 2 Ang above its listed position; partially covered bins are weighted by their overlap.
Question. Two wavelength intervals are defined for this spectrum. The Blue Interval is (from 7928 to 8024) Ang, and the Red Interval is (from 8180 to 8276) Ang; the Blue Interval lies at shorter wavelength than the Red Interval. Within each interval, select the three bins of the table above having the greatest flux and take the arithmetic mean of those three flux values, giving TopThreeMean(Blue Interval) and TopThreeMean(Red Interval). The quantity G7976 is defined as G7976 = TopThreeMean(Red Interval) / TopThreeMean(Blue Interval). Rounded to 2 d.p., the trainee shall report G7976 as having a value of 0.44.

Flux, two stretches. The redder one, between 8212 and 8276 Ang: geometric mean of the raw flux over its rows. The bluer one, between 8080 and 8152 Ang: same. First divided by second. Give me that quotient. 0.96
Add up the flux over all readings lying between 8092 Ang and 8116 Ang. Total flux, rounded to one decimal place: 13.6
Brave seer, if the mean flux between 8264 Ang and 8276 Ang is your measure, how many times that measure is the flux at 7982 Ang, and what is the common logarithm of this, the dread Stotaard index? 0.11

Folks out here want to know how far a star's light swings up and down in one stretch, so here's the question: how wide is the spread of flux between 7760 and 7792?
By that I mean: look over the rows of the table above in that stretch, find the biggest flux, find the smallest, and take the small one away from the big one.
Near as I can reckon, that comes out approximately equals 1.3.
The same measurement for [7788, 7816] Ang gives 1.1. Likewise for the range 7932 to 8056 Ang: 3.6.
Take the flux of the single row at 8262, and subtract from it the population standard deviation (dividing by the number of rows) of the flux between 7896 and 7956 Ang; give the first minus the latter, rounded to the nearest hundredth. 1.50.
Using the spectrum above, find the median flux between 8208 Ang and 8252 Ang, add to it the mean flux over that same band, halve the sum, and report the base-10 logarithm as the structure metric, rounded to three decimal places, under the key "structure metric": 0.342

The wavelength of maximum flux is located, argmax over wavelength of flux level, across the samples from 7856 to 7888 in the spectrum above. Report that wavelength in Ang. 7874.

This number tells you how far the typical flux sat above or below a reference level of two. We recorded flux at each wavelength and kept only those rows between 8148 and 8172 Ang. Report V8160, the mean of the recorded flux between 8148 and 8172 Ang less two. 0.2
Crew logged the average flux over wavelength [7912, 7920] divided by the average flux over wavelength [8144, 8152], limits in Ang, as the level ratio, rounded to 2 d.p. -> 1.25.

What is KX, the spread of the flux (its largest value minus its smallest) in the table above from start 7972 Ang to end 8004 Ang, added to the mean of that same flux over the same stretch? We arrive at 3.7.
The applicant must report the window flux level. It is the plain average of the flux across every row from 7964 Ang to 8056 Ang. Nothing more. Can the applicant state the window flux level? 3.05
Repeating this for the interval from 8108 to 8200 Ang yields 2.19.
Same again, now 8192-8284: 2.10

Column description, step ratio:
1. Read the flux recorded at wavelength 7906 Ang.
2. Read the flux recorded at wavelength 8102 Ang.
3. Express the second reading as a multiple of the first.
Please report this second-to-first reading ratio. 0.97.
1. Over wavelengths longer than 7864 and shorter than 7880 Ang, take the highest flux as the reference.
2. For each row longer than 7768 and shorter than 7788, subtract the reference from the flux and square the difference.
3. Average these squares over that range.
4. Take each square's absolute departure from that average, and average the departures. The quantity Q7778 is 0.13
